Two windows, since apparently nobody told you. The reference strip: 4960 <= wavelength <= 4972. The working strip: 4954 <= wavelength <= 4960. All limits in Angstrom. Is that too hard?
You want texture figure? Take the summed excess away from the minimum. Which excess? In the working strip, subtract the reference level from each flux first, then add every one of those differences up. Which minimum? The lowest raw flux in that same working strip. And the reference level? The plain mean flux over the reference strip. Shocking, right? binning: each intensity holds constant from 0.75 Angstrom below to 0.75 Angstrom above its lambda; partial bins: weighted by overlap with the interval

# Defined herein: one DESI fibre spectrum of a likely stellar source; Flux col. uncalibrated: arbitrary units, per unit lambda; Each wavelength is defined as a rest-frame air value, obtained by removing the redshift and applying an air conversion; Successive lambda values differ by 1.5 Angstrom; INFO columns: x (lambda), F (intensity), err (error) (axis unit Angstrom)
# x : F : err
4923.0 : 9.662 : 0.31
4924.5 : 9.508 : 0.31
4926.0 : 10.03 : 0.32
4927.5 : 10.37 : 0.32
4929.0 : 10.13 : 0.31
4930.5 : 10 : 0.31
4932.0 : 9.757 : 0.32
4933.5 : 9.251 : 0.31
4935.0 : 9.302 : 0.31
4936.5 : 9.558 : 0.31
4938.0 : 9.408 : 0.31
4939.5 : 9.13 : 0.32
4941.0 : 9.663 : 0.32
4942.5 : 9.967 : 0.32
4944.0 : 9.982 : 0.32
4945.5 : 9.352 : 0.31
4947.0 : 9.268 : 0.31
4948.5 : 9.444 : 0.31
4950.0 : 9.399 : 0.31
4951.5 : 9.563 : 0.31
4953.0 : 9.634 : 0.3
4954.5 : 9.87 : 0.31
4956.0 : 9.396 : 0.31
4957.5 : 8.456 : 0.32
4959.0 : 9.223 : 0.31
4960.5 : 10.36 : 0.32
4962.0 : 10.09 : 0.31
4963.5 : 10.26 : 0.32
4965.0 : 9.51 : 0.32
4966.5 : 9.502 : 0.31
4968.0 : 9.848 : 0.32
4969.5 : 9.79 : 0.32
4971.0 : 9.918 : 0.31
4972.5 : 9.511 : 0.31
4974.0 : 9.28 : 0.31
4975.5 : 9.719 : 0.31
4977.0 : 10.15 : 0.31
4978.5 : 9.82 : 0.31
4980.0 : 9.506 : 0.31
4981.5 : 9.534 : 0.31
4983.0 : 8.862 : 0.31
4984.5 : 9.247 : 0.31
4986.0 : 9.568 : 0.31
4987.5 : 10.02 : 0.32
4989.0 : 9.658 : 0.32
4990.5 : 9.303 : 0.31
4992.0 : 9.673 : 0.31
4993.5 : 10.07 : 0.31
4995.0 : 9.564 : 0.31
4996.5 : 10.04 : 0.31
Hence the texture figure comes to 11.1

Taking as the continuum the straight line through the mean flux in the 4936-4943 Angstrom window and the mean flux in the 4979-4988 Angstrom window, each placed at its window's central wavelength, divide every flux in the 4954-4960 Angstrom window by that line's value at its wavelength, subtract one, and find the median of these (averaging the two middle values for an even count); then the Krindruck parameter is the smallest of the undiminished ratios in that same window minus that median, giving 0.910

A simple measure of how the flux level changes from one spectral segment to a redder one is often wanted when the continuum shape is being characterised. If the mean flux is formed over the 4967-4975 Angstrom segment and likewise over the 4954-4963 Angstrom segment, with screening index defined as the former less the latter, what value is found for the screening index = 0.1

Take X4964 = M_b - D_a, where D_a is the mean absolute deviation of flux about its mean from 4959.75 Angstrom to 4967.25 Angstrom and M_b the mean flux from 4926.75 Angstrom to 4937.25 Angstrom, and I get 9.4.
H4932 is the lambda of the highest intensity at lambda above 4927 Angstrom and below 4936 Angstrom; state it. 4927.5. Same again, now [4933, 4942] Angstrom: 4941.0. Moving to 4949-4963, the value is 4960.5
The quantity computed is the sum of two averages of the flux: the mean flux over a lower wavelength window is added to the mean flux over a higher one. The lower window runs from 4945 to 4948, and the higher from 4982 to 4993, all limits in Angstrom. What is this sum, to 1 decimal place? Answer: 18.8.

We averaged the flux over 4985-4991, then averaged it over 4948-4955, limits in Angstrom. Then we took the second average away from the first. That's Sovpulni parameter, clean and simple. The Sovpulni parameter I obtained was 0.06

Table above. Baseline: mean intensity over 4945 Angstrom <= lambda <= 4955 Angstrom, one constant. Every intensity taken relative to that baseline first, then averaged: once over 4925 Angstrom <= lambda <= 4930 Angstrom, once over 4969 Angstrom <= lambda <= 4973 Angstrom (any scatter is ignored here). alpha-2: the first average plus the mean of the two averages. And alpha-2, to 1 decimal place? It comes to 1.1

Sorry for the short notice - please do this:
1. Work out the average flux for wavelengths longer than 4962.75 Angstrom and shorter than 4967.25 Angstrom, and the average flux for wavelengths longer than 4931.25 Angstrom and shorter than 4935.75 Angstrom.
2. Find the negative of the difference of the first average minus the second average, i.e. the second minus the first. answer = -0.3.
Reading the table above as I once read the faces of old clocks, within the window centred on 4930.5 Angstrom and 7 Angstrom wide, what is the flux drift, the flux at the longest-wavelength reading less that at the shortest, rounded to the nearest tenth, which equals -1.1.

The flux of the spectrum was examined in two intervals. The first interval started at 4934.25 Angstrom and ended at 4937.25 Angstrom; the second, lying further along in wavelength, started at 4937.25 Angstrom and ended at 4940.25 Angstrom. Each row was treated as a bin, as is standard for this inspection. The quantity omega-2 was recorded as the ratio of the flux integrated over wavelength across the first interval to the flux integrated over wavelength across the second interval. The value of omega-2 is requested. 1.02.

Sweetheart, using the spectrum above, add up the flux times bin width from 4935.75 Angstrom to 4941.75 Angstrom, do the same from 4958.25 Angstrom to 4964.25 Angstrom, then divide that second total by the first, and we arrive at 1.06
